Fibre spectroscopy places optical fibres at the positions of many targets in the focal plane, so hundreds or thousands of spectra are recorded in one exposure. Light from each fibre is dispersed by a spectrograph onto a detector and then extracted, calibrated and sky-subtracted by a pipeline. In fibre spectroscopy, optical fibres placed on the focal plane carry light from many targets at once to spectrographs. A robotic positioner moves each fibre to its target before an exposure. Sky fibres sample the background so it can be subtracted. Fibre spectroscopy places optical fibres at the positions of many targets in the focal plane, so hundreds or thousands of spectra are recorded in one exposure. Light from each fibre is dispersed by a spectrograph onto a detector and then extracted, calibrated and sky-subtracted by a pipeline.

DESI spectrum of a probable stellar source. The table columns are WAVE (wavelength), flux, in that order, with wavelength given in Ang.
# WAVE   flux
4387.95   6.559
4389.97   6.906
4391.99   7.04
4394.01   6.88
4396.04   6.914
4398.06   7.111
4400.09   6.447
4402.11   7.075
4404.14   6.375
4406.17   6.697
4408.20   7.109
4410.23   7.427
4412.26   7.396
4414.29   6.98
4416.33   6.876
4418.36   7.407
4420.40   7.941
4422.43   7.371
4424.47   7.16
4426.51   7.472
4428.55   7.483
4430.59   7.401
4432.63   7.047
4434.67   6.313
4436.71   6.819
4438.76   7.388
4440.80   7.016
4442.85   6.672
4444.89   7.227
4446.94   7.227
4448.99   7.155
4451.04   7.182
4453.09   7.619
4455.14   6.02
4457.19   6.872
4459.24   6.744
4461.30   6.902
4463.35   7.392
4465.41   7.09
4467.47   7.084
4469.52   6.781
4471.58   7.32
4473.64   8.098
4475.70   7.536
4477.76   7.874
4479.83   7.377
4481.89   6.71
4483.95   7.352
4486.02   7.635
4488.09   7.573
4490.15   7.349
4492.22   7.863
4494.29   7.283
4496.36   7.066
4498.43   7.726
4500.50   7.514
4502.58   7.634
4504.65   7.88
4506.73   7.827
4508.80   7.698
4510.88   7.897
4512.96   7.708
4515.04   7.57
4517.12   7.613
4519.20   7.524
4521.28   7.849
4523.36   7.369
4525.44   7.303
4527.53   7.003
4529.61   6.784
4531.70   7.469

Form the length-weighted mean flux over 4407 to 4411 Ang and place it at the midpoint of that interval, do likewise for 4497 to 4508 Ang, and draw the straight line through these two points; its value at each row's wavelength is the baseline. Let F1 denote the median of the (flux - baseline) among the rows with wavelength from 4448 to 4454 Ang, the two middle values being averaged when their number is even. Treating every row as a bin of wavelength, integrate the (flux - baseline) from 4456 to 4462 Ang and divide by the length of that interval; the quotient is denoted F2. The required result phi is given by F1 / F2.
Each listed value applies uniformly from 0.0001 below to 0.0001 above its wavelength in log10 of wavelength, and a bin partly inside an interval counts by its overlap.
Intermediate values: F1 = -0.26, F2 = -0.67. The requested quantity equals 0.4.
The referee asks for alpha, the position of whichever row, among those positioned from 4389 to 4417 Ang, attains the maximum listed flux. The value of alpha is 4410.23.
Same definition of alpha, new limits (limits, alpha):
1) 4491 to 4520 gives 4510.88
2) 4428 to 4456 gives 4453.09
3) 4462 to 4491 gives 4473.64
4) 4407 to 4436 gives 4420.40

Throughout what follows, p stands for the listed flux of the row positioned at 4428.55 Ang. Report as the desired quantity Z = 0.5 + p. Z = 7.98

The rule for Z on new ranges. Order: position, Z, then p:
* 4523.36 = 7.87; 7.369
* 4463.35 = 7.89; 7.392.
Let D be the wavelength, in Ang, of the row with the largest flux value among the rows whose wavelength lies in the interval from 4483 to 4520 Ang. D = 4510.88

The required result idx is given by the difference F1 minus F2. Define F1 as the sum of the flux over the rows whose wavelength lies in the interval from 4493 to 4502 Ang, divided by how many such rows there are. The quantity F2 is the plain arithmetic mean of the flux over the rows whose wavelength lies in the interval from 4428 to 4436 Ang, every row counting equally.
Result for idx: 0.34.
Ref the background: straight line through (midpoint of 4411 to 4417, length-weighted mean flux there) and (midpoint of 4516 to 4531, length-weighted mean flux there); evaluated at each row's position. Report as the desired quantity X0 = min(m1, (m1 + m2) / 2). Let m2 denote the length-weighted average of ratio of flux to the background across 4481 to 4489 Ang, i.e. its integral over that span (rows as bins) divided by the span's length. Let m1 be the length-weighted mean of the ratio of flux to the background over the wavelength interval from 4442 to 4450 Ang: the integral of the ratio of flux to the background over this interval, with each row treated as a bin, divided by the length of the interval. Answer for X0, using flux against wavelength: 0.99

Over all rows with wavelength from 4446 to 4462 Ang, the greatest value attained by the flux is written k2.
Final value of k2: 7.619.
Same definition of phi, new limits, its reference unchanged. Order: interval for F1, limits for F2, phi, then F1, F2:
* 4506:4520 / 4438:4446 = 0.1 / -0.04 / -0.33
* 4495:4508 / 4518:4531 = 0.0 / 0.00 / -0.49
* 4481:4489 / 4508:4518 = 3.2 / -0.15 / -0.05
